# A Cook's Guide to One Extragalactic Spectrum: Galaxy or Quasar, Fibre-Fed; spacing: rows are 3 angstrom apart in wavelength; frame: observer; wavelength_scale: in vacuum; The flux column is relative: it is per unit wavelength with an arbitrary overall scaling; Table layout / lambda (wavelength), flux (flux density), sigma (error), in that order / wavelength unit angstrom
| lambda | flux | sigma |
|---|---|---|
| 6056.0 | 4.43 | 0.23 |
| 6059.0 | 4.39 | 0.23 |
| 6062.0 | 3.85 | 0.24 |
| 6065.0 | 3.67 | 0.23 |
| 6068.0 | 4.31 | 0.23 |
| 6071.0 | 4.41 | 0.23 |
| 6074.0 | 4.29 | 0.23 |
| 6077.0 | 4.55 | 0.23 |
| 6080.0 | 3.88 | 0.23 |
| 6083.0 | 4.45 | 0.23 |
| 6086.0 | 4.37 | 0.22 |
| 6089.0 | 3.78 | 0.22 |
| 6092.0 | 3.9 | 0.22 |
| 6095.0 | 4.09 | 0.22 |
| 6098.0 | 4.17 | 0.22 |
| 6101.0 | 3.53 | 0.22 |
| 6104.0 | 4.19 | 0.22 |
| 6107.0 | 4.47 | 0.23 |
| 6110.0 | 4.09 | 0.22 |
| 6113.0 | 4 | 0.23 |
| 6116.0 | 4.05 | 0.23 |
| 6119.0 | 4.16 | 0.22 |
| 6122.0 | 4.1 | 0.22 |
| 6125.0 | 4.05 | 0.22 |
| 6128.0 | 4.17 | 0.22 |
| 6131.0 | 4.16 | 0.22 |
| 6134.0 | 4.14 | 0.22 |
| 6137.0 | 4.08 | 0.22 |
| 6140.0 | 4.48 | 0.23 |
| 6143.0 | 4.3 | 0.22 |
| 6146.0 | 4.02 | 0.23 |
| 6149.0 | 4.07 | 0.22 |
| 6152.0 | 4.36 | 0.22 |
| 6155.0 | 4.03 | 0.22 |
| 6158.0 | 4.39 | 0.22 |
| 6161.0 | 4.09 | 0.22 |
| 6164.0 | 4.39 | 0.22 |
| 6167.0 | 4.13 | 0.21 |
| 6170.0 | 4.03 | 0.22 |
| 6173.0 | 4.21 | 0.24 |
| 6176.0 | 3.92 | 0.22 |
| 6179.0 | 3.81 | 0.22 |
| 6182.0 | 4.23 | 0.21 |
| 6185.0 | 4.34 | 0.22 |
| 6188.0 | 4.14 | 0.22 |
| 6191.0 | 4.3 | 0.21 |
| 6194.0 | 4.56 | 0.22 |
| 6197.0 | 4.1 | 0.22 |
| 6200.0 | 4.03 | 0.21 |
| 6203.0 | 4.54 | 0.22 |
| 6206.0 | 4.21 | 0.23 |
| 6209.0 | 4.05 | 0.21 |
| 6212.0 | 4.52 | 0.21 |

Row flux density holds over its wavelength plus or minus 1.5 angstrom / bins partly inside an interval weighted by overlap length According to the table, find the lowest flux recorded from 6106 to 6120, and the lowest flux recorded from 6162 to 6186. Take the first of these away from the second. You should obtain -0.19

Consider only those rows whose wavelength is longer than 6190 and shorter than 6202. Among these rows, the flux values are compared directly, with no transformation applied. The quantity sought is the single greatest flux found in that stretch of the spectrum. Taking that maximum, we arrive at 4.56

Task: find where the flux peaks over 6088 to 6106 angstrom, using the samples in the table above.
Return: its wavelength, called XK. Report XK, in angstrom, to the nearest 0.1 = 6104.0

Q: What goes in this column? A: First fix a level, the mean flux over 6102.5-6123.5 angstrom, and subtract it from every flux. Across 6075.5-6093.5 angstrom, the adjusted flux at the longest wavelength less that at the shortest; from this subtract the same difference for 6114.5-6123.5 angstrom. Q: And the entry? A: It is -0.7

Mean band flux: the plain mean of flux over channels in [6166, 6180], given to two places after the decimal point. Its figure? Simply 4.02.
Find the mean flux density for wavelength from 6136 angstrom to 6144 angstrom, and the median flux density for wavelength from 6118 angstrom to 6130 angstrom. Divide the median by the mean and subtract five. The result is -4.04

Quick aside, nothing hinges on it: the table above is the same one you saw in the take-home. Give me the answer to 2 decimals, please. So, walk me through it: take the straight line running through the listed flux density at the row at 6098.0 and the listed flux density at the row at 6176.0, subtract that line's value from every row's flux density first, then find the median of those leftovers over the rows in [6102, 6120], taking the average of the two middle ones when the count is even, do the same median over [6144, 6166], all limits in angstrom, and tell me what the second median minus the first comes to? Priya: 0.12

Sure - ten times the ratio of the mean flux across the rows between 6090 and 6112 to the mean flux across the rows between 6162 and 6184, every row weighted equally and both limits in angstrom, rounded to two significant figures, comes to 9.9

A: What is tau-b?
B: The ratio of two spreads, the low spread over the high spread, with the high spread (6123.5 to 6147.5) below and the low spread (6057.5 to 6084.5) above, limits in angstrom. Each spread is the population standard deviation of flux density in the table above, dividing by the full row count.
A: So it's 2.1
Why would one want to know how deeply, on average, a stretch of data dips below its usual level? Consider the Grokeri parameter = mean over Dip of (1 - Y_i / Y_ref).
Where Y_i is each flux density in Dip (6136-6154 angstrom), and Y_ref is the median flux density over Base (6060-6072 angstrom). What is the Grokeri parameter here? -0.034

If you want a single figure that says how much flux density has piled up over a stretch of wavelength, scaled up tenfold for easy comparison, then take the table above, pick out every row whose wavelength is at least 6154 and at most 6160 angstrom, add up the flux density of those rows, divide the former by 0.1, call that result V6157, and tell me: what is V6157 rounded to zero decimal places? 84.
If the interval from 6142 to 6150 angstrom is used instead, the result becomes 124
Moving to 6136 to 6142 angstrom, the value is 86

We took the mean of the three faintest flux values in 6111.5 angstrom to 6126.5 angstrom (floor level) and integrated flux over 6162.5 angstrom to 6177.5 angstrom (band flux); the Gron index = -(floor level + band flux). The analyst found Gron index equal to -66.1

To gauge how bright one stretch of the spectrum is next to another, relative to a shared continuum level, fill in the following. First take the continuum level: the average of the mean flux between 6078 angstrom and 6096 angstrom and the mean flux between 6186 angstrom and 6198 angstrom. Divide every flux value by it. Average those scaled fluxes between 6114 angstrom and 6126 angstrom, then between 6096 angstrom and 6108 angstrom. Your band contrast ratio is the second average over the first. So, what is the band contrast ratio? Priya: 1.00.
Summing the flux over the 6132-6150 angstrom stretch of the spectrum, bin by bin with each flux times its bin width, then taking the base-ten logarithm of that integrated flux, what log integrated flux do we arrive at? 1.88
